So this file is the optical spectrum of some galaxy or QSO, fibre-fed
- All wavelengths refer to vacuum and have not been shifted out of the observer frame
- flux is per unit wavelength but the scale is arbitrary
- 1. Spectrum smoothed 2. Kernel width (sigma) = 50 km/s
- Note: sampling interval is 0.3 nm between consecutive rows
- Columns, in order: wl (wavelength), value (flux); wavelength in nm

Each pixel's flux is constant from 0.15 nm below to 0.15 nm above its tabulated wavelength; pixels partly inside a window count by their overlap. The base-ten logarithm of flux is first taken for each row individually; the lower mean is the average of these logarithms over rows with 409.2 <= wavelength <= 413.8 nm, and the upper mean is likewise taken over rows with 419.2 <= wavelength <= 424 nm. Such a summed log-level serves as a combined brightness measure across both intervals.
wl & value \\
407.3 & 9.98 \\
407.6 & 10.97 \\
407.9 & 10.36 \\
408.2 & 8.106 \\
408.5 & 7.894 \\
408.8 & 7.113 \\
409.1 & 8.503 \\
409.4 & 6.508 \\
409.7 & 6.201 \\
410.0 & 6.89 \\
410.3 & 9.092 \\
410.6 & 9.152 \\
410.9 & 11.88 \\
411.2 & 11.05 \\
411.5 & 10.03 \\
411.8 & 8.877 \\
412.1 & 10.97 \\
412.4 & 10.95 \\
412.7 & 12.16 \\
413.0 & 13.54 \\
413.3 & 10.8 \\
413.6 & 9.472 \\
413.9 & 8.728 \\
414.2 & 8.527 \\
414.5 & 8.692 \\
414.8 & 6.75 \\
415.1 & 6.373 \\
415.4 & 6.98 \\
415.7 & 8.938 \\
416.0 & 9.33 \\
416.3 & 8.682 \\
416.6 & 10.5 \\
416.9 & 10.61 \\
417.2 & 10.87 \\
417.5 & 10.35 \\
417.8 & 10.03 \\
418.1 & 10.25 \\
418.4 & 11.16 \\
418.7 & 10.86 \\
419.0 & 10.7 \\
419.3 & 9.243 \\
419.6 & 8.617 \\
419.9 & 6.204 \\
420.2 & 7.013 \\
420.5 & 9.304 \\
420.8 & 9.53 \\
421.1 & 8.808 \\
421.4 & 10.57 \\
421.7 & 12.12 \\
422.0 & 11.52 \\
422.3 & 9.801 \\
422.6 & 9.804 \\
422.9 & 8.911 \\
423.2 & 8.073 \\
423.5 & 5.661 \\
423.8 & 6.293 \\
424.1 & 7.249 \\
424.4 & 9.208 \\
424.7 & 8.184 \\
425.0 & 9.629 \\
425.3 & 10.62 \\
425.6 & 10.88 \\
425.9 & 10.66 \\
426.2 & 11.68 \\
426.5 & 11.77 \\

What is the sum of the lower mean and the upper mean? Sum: 1.92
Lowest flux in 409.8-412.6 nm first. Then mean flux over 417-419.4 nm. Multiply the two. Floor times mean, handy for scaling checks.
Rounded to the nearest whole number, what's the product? 72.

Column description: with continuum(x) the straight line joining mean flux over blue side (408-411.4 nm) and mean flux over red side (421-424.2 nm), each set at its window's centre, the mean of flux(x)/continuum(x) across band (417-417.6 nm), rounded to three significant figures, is 1.21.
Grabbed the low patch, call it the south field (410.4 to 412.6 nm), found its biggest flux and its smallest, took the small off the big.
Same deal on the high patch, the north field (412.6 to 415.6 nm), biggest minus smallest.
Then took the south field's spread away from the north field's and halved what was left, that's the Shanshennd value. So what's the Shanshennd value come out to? 2.1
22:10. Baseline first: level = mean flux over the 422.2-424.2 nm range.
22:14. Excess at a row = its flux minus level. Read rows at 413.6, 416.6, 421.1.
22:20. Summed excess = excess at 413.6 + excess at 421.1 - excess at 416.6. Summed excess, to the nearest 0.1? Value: -0.2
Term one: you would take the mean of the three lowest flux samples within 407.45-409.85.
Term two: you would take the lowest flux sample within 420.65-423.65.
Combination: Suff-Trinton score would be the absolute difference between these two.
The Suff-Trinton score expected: 0.95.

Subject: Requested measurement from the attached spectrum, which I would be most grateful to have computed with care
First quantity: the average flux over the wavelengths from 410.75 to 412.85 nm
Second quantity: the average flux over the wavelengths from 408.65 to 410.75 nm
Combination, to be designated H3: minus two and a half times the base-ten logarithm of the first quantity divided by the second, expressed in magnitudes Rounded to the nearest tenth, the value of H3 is -0.4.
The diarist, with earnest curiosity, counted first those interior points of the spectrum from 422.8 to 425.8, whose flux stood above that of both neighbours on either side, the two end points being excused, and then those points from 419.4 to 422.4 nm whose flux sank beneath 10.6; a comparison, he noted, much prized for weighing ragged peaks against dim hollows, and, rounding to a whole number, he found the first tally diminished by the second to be -7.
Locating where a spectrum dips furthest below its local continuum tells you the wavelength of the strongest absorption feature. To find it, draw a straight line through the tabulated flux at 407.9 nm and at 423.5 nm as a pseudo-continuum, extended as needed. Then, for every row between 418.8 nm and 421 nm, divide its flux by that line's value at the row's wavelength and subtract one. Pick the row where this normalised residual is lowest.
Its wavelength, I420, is 419.9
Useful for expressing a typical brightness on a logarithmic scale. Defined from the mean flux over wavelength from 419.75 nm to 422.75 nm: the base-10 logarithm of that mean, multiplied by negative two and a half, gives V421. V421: -2.44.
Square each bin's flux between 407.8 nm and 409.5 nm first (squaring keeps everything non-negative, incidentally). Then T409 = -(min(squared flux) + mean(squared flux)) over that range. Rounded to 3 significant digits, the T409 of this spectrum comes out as -109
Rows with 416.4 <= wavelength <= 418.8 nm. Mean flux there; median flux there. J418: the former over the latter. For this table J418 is 1.00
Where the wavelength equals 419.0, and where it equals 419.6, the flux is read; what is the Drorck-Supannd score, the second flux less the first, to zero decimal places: -2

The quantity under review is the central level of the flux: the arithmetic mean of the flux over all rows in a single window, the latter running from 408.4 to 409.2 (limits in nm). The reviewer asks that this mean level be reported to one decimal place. 7.8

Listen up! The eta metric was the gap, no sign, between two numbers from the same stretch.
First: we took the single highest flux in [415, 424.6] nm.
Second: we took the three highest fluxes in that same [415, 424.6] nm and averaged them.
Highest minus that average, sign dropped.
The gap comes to 0.52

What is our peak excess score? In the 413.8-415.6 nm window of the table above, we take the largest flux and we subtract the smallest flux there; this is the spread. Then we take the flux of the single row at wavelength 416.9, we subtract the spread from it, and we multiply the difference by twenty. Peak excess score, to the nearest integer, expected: 165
